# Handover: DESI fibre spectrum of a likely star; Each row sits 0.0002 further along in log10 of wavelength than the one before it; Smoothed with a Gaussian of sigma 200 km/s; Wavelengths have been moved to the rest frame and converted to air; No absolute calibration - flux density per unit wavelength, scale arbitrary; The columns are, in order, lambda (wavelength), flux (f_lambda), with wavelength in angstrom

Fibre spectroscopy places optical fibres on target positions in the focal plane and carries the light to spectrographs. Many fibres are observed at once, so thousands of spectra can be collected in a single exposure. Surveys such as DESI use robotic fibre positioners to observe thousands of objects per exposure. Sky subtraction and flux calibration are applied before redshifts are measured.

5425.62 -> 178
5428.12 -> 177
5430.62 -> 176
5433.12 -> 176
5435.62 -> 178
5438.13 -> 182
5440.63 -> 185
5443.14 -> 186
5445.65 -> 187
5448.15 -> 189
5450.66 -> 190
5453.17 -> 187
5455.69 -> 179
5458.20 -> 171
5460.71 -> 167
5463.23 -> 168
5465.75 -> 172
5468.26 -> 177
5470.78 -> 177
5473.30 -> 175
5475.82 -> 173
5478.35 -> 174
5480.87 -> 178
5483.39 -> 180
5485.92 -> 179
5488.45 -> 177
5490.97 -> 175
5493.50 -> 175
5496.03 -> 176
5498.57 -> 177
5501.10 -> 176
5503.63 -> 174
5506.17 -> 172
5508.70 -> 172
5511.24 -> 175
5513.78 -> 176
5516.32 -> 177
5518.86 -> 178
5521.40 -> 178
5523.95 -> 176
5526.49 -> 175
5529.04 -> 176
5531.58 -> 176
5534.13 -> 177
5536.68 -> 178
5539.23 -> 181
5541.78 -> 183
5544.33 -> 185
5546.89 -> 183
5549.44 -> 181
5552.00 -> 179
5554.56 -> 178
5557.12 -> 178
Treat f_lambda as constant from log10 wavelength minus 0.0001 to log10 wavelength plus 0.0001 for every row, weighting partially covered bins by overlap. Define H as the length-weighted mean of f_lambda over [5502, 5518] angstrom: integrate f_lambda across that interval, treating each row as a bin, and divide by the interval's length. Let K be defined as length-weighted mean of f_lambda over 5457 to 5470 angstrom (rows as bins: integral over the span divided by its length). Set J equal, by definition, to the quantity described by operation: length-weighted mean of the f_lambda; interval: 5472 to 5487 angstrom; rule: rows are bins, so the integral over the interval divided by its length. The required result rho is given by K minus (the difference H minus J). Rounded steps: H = 174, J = 176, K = 171.3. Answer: 173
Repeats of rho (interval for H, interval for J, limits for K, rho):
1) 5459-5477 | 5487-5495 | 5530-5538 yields 180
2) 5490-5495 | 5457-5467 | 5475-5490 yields 171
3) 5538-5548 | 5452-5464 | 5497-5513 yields 166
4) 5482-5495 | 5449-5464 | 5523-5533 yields 176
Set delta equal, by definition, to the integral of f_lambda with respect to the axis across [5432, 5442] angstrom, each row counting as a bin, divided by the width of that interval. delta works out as 180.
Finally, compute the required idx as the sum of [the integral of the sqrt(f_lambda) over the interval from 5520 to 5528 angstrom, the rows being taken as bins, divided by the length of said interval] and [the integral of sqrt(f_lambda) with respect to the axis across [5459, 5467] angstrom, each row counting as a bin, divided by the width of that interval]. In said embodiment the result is 26.3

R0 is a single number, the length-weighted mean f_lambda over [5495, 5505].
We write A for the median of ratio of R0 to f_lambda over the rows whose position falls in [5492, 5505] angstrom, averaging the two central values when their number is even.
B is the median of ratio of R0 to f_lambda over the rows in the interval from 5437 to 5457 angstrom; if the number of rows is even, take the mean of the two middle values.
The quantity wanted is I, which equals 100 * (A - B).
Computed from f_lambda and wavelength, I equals 5.6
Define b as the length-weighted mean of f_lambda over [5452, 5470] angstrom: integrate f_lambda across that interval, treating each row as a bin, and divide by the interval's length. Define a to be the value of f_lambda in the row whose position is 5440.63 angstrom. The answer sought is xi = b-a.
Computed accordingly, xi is -11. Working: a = 185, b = 174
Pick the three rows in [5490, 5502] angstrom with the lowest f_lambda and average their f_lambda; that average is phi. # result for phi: 175.3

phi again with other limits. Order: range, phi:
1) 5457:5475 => 168.7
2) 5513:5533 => 175.7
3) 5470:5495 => 174.0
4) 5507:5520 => 174.3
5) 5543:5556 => 179.3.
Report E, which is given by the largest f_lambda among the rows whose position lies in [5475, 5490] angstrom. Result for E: 180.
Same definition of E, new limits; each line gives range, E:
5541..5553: 185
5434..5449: 189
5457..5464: 171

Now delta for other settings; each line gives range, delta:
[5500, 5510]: 174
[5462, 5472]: 174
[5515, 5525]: 177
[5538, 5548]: 183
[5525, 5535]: 176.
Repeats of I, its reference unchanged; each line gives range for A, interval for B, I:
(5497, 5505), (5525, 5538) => 0.0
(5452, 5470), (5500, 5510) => 0.6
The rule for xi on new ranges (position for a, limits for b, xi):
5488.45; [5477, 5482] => -1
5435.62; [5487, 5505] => -2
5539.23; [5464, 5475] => -6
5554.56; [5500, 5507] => -4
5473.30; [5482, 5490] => 4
